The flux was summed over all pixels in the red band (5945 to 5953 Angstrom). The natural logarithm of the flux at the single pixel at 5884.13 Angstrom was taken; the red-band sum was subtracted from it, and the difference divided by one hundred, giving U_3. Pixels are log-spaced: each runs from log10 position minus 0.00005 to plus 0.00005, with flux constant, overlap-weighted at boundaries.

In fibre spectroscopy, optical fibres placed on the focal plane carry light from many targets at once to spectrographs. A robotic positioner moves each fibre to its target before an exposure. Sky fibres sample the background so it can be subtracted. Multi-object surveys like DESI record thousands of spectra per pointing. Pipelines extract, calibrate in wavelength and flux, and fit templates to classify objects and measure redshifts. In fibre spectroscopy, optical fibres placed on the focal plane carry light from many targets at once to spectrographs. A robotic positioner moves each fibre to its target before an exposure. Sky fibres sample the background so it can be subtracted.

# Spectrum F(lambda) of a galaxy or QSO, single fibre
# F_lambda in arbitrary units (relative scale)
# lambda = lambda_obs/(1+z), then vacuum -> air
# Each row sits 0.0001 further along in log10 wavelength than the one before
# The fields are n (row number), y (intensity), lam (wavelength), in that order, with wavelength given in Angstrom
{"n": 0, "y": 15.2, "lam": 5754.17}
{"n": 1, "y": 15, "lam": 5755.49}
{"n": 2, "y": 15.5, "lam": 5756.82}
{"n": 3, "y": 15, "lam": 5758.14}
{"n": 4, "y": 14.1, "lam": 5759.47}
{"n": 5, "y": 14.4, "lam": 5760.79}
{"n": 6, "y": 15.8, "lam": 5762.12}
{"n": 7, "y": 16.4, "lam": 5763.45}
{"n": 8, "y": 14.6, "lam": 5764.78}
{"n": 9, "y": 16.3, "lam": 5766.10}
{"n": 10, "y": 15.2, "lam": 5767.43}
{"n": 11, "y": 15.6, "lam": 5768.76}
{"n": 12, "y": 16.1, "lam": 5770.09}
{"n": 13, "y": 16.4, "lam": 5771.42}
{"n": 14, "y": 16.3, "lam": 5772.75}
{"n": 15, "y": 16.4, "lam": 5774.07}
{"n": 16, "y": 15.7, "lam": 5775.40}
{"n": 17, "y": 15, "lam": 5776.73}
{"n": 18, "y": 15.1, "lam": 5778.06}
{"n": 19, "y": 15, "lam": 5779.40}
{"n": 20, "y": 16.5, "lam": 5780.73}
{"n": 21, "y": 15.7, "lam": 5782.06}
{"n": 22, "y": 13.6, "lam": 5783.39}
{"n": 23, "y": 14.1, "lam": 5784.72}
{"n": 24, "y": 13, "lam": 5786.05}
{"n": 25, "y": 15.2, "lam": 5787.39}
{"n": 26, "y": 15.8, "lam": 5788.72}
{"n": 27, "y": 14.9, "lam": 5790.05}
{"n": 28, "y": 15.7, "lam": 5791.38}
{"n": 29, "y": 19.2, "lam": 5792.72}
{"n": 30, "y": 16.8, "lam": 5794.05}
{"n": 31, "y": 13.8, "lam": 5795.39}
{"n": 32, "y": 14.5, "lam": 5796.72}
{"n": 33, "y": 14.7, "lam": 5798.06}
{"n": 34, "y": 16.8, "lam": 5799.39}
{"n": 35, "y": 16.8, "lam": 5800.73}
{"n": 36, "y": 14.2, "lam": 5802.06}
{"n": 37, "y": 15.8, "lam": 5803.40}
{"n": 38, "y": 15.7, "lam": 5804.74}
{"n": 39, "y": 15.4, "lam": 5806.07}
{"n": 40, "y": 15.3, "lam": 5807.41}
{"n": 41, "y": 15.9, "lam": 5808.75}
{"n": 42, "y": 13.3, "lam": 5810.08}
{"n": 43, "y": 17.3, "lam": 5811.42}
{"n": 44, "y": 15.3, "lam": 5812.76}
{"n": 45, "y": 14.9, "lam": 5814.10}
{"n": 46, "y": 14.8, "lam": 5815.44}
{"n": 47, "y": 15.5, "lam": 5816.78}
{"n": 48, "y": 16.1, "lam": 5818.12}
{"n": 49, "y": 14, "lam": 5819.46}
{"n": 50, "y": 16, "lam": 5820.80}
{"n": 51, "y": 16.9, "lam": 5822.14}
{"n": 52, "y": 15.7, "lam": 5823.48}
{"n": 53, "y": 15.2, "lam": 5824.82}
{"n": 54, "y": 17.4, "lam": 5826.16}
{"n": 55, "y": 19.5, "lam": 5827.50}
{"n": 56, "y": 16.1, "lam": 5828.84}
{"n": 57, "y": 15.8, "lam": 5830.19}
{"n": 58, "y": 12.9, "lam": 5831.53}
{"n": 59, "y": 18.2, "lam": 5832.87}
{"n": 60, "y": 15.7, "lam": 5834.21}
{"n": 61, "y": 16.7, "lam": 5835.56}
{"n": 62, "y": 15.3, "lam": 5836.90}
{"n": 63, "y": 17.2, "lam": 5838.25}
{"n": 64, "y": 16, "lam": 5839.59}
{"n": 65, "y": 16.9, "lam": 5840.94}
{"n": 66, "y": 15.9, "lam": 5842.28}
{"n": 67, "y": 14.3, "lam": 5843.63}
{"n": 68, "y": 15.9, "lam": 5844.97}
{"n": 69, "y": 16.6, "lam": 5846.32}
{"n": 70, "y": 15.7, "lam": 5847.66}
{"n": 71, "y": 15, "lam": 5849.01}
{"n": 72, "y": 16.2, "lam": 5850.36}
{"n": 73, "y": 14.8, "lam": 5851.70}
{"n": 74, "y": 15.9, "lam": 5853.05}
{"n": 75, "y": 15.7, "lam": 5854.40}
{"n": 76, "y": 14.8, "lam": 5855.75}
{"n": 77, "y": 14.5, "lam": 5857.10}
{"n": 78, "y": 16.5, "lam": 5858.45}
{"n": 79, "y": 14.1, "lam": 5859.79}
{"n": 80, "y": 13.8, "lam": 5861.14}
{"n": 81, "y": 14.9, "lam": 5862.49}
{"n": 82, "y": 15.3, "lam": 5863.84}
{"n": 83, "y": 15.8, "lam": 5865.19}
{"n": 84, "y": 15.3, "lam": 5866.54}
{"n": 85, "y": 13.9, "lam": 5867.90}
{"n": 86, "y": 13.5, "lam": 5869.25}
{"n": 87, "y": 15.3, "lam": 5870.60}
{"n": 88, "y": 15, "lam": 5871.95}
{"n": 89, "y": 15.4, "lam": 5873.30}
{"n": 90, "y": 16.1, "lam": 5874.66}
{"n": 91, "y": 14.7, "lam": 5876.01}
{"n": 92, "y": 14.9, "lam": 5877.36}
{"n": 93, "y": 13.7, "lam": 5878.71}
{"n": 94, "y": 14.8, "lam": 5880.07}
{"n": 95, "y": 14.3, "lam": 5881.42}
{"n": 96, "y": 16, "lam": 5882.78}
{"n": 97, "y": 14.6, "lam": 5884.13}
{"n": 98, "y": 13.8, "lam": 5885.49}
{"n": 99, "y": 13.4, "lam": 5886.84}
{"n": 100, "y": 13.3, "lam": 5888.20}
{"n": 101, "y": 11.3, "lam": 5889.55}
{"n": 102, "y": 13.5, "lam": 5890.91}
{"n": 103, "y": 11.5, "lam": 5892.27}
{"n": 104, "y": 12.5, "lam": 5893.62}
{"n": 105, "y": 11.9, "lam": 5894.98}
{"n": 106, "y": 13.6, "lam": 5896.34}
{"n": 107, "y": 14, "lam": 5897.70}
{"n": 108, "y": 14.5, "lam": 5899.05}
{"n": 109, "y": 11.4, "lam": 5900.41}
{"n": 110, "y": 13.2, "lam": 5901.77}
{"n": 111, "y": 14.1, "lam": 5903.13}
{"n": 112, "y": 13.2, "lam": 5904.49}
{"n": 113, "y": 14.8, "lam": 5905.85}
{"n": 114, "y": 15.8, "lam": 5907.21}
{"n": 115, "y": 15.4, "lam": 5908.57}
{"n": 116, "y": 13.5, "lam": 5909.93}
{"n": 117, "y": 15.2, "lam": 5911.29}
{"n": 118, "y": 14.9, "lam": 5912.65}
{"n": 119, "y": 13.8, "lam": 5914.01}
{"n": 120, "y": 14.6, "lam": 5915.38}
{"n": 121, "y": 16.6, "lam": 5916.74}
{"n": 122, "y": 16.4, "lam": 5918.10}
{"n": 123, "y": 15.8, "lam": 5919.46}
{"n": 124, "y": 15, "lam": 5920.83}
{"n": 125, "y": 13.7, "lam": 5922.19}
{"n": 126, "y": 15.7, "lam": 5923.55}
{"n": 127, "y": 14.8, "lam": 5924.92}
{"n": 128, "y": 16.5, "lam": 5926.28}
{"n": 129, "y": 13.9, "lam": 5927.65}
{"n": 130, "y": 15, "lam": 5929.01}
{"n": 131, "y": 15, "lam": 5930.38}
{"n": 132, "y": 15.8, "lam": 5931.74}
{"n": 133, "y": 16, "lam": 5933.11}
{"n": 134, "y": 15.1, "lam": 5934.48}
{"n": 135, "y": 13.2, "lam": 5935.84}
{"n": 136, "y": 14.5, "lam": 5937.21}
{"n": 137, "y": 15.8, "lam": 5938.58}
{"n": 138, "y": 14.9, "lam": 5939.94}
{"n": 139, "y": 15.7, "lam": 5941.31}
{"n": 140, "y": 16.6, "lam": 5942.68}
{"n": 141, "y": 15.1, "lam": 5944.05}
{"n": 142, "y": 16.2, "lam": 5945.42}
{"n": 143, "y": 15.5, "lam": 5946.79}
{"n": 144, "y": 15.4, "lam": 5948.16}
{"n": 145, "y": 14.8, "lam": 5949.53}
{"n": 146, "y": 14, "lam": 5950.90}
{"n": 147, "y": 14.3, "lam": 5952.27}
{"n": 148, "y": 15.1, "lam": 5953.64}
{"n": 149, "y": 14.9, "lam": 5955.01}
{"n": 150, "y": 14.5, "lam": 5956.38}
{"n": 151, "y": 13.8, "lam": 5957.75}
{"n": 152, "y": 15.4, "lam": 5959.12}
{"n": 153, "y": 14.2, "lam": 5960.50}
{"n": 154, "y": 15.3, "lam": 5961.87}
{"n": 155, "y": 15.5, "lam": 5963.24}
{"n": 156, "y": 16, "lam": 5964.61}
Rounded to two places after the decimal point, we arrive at -0.88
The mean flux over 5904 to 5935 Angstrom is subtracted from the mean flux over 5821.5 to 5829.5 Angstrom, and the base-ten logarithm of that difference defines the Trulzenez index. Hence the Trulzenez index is 0.24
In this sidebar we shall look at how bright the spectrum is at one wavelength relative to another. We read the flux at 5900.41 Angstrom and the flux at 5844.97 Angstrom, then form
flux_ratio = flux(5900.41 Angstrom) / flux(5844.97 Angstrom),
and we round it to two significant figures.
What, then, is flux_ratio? 0.72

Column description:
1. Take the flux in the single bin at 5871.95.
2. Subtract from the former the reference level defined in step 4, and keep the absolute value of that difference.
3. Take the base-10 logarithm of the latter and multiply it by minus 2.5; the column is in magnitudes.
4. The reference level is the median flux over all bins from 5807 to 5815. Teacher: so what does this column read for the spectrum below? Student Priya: 1.3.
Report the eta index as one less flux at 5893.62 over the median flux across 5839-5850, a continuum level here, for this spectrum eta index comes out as 0.21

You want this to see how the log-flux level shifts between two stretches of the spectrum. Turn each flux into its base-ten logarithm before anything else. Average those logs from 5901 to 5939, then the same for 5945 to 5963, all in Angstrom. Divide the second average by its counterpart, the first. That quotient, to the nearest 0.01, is 1.00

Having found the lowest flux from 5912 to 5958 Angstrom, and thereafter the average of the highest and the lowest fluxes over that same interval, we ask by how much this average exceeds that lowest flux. 1.7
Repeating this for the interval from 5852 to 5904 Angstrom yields 2.6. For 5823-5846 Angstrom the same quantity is 3.3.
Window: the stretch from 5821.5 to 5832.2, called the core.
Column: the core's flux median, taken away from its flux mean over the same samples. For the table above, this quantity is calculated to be 0.24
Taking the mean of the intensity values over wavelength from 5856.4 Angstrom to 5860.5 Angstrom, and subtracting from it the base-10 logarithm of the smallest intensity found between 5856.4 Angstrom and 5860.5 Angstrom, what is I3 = 13.9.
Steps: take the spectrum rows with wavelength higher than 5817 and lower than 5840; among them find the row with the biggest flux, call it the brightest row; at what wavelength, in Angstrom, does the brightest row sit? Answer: 5827.50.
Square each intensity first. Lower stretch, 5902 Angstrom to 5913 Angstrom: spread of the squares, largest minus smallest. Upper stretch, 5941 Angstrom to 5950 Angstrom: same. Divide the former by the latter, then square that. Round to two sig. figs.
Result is 1.8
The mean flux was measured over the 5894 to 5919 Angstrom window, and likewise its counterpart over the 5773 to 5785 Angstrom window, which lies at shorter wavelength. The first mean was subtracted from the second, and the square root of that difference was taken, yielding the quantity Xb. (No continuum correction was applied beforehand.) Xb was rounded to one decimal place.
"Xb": 1.0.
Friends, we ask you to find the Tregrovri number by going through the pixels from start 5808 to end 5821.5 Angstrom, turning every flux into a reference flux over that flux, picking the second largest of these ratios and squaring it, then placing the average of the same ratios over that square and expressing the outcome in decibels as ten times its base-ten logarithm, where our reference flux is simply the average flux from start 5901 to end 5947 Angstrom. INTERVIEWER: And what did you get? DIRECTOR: -0.68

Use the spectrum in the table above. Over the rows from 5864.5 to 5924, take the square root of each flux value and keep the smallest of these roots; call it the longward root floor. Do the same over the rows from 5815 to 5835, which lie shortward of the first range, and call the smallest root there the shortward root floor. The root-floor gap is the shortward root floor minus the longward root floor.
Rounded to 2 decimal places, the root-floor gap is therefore 0.23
